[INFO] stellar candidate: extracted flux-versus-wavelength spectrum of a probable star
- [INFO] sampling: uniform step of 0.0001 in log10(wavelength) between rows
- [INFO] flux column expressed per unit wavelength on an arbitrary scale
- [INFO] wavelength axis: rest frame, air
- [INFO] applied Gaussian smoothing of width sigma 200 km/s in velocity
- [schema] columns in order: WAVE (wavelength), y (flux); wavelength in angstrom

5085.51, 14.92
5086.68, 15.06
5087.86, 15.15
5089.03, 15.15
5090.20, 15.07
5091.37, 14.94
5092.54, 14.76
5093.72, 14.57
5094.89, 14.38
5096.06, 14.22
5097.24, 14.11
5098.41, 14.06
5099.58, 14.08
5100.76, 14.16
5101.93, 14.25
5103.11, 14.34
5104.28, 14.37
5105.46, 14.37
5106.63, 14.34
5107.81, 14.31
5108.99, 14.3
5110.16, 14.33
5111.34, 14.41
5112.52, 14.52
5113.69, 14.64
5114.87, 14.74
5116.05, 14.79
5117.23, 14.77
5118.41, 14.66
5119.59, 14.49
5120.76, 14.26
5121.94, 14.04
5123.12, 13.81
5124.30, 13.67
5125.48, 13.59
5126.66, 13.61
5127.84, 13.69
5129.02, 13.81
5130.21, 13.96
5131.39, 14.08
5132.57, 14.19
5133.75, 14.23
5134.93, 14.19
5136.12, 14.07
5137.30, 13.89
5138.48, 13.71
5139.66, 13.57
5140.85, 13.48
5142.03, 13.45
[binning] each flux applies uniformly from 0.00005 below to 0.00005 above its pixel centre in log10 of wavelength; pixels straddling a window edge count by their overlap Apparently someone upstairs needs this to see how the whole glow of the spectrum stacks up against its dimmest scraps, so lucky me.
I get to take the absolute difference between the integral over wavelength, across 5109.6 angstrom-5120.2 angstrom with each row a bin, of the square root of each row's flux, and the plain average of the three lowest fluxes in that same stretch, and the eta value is 26.1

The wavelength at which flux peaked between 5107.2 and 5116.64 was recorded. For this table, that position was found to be 5116.05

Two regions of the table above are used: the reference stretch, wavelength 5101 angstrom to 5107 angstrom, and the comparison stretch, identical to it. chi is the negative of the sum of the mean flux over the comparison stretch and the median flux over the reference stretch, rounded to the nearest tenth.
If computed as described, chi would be -28.7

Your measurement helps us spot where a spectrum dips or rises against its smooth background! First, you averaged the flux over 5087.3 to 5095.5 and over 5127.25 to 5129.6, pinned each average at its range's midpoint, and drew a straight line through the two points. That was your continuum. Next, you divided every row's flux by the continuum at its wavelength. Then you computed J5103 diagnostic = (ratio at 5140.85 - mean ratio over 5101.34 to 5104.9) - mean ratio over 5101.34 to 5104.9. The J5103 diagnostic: -0.97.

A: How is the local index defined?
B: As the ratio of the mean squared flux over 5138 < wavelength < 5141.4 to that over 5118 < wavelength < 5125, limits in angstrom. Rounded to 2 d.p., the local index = 0.92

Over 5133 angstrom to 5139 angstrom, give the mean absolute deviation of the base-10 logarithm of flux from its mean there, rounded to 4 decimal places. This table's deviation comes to 0.0054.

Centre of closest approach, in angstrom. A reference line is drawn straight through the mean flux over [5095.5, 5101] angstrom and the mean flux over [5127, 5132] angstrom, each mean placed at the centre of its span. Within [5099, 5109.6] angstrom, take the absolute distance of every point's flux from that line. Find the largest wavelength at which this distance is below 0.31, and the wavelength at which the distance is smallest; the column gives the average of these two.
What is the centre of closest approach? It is 5104.3 angstrom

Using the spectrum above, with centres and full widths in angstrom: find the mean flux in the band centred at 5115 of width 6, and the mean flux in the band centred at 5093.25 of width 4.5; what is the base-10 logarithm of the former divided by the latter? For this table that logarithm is 0.001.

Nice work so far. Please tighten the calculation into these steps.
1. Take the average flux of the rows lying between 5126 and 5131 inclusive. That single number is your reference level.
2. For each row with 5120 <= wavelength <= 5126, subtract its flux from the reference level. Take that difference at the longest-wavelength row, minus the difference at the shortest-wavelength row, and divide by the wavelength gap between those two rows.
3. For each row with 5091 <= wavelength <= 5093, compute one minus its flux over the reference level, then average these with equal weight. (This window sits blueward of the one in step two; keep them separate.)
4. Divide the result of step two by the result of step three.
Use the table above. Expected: -1.8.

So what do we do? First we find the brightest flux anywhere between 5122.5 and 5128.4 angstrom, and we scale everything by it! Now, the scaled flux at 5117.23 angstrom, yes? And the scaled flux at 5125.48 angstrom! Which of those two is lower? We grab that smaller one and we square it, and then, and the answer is 0.97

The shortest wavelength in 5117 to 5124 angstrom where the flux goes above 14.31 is 5117.23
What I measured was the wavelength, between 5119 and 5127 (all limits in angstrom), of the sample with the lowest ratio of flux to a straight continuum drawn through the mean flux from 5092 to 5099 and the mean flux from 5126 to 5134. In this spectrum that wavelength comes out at 5125.48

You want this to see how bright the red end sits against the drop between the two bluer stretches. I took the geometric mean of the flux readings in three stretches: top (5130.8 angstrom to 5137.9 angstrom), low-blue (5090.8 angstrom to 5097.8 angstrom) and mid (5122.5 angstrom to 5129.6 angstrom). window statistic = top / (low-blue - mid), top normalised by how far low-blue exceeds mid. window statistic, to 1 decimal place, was 17.7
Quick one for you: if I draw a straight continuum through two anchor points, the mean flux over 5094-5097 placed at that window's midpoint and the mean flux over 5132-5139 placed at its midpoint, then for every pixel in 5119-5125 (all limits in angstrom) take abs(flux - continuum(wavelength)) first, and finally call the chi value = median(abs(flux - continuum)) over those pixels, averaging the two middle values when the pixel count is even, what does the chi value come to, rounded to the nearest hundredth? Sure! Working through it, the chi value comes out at 0.32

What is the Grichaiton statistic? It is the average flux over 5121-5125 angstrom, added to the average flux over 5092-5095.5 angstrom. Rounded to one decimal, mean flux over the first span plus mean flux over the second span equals 28.4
